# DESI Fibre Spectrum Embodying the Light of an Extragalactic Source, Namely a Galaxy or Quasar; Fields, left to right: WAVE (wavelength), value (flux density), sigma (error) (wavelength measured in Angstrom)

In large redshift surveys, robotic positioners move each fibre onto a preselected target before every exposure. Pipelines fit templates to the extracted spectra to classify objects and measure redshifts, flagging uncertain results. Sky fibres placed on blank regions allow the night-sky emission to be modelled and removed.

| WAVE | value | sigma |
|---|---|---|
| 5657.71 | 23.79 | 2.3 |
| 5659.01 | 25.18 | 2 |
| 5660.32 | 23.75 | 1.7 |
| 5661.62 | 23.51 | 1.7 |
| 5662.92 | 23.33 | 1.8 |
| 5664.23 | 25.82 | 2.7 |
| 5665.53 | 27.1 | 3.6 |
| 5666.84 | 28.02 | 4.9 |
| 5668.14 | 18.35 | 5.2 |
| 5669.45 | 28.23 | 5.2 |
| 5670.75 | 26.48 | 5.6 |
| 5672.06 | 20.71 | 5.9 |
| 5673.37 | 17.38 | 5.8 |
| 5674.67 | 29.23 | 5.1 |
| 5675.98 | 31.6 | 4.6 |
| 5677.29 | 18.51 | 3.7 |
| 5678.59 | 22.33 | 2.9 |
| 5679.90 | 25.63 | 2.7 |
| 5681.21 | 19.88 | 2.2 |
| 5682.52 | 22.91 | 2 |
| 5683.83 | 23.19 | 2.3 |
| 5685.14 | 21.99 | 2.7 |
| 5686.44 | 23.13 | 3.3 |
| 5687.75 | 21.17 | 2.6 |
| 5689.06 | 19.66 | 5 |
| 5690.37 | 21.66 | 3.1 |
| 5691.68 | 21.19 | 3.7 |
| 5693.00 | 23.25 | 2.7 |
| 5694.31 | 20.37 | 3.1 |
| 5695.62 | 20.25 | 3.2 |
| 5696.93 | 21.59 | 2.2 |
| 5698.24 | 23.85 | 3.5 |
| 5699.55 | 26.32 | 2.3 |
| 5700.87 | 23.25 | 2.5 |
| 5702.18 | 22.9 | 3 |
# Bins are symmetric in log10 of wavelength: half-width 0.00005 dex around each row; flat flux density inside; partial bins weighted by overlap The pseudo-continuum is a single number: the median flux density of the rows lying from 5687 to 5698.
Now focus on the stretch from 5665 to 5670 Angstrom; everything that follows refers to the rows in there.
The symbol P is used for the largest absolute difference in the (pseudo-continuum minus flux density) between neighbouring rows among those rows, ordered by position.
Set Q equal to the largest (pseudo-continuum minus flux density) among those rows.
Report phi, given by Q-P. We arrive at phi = -7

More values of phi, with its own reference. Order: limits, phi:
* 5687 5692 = 0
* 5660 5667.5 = -5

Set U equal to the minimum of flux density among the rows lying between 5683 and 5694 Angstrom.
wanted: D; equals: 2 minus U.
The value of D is -18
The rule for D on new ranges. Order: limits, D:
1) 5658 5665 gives -21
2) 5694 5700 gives -18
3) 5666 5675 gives -15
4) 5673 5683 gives -15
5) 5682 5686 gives -20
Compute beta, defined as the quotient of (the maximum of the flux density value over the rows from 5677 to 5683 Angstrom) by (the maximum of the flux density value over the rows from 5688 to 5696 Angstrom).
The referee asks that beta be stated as 1.10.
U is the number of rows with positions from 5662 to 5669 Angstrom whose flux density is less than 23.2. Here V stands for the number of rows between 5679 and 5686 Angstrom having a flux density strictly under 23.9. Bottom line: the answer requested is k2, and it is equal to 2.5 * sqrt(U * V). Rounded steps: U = 1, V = 4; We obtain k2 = 5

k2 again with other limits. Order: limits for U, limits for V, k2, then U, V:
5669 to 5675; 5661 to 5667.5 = 5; 2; 2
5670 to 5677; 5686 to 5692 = 8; 2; 5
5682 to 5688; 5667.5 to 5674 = 10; 5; 3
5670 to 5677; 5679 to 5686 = 7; 2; 4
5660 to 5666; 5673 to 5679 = 0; 0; 3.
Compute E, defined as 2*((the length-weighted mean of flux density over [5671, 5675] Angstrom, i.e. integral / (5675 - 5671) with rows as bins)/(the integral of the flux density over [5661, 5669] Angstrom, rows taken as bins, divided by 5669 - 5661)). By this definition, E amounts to 1.82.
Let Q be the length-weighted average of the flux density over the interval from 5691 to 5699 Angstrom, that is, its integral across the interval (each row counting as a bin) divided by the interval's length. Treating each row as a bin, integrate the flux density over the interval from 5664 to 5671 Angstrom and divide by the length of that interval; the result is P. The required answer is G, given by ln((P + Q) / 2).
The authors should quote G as 3.17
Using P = 25.6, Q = 21.8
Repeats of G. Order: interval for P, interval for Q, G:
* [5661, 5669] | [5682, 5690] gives 3.15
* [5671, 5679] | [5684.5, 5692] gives 3.11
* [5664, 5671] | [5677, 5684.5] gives 3.18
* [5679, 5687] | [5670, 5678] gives 3.15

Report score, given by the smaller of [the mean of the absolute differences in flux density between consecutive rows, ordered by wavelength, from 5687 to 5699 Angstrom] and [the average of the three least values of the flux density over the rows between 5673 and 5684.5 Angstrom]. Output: 1.6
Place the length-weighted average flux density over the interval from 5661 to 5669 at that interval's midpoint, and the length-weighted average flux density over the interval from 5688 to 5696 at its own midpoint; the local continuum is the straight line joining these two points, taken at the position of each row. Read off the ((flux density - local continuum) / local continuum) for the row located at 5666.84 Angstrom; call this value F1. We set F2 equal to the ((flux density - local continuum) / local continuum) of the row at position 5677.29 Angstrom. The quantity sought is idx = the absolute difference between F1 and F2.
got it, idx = 0.35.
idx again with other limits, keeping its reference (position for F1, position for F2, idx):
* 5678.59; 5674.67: 0.28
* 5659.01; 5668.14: 0.24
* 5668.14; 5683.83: 0.29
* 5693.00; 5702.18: 0.05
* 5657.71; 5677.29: 0.13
